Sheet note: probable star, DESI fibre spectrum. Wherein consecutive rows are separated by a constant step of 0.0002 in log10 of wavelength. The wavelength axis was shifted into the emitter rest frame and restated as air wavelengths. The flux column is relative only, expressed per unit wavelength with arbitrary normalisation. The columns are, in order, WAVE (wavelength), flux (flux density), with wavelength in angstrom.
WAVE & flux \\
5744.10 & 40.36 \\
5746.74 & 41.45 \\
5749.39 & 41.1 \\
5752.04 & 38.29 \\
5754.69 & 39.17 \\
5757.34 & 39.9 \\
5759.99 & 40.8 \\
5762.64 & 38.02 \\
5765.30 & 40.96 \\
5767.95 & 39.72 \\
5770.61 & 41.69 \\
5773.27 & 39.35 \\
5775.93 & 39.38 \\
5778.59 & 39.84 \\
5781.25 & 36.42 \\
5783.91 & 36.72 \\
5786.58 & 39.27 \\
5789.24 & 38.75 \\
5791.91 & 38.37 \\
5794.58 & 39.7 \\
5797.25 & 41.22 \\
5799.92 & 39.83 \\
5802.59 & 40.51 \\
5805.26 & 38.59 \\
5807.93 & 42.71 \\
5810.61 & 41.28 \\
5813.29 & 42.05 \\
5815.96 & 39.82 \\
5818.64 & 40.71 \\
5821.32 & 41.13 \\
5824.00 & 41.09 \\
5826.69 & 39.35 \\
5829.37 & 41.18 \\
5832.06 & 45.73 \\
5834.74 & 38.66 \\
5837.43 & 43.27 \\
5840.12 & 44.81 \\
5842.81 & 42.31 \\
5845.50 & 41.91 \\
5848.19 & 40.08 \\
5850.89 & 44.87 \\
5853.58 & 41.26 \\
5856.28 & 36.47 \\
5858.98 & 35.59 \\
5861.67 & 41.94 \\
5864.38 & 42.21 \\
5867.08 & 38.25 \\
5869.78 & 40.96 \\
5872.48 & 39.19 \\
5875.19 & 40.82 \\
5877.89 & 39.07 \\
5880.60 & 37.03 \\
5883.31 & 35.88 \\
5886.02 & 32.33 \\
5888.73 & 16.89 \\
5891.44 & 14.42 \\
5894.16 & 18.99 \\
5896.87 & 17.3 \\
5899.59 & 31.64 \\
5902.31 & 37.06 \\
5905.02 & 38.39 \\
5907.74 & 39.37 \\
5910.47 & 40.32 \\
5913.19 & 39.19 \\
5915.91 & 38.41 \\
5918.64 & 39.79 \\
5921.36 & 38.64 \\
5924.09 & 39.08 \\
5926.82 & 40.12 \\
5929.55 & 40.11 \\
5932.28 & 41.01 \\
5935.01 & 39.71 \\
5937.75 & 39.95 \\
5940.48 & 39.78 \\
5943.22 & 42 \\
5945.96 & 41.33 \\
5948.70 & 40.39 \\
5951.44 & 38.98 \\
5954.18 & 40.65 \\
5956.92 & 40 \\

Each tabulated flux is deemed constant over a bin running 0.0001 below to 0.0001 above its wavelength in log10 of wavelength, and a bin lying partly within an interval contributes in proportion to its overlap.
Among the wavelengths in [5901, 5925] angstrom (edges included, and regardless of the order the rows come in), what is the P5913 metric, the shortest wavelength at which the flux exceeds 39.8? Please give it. 5910.47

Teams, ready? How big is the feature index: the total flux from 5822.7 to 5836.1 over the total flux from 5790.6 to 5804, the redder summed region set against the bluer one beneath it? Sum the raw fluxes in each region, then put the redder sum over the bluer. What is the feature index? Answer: 1.03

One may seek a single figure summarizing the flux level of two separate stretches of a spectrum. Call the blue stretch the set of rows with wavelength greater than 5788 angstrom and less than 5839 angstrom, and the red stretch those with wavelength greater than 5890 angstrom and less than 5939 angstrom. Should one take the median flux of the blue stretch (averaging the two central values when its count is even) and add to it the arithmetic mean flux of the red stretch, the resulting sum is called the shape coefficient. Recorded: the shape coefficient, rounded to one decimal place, 75.9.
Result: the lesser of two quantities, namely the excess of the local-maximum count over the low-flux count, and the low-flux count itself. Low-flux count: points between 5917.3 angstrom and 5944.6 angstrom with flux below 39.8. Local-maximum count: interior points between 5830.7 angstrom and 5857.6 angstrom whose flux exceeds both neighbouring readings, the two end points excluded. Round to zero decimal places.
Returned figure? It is -3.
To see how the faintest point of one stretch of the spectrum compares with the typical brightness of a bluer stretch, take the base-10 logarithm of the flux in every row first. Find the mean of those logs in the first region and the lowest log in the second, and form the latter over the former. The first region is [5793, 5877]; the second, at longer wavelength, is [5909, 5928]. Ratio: 0.98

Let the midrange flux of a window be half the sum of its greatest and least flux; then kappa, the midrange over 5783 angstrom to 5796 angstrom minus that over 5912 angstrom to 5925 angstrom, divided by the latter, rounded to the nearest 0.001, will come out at -0.023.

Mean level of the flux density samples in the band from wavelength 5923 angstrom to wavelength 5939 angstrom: 40.0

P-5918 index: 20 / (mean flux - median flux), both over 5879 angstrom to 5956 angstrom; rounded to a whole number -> -6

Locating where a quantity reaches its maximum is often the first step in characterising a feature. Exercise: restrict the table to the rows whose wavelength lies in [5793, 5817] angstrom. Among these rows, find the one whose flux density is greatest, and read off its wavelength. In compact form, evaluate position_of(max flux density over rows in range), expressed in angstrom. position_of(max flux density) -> 5807.93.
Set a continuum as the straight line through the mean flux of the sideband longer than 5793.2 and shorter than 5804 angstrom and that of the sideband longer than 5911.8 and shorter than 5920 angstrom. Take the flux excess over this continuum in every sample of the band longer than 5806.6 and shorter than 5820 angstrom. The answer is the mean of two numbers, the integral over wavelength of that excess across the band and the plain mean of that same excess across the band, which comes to 8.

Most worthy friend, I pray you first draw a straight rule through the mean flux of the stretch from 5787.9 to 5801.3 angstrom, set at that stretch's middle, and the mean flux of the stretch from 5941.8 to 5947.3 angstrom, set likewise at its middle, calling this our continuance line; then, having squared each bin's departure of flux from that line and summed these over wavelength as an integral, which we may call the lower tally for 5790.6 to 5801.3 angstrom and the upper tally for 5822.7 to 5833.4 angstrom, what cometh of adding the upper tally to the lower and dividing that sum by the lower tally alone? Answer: 10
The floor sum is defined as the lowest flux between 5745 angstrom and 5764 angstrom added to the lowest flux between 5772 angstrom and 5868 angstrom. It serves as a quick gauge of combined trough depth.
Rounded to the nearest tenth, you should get 73.6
